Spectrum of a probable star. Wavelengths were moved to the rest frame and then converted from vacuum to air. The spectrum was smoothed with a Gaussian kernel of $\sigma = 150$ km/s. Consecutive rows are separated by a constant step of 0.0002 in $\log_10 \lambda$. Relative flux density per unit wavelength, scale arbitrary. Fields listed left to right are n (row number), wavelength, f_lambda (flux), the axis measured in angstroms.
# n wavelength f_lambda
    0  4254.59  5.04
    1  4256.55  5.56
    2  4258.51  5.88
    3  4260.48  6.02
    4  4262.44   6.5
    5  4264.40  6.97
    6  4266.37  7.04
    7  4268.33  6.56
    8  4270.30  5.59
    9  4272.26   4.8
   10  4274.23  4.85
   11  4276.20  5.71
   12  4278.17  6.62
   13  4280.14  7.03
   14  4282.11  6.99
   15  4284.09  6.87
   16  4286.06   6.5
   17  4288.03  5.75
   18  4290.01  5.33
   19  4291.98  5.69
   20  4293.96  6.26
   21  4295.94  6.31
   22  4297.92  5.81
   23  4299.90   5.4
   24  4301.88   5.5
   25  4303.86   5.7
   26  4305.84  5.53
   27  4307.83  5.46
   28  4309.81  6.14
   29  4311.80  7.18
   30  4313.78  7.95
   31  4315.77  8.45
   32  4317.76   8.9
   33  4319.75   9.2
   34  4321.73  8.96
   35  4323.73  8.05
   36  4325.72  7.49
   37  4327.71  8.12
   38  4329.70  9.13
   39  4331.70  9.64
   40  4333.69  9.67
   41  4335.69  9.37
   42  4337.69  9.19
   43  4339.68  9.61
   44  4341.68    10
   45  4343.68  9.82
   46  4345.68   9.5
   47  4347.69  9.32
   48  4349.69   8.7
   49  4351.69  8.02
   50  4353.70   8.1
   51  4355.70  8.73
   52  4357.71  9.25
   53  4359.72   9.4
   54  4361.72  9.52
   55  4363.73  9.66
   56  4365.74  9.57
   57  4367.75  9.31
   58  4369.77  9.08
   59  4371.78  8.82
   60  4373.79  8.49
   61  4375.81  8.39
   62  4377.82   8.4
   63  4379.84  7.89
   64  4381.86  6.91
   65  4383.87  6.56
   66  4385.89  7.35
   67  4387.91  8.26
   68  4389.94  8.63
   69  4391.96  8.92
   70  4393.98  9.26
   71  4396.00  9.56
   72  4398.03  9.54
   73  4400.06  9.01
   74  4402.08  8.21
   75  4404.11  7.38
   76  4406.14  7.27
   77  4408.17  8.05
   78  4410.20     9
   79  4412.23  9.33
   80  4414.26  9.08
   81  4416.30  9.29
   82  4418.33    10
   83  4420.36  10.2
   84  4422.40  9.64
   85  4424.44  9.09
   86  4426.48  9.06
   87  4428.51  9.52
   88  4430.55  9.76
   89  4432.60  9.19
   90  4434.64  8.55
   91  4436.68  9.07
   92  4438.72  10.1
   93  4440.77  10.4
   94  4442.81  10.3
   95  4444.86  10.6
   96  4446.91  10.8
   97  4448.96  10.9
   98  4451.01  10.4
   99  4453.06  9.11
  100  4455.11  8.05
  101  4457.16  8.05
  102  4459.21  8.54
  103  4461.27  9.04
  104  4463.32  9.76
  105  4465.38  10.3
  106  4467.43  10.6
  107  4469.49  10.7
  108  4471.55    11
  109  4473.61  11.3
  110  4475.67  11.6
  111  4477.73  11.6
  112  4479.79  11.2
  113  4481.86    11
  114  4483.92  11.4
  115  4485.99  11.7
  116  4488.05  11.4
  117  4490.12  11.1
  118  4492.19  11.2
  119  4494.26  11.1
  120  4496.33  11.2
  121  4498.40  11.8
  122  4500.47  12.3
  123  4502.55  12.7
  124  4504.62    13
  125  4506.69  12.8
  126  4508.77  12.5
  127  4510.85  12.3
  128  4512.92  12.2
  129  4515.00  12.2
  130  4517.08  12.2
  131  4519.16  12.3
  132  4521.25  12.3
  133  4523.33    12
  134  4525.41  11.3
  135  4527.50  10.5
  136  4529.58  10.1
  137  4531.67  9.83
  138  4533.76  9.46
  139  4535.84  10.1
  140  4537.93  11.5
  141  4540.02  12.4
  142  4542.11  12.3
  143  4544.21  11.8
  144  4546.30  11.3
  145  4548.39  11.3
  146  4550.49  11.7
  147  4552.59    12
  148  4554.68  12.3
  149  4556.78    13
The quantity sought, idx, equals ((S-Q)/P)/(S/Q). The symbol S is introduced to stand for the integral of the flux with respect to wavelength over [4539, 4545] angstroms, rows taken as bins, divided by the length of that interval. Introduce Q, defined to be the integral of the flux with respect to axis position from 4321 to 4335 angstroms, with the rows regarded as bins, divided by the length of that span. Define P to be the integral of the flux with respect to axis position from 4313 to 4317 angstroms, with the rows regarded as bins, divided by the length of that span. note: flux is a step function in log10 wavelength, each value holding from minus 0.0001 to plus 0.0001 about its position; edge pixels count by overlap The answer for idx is 0.30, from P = 8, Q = 8.7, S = 12.2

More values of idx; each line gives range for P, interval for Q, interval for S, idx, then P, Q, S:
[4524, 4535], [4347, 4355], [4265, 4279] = -0.37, 10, 8.5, 5.9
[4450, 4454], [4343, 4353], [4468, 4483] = 0.18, 10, 9.0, 11.2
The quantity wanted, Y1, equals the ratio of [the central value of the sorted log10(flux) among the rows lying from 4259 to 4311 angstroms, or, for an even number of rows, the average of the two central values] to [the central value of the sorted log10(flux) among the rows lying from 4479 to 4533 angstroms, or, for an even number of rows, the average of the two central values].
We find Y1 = 0.72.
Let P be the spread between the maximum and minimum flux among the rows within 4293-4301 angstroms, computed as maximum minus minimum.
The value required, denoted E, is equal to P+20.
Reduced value 20.9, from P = 0.9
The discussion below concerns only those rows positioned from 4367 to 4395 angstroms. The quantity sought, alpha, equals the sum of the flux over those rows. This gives 116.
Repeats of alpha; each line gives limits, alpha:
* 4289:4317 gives 87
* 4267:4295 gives 85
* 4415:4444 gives 134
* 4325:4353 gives 128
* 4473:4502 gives 160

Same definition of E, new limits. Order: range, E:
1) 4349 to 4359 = 21.2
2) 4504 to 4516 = 20.8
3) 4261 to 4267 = 20.5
